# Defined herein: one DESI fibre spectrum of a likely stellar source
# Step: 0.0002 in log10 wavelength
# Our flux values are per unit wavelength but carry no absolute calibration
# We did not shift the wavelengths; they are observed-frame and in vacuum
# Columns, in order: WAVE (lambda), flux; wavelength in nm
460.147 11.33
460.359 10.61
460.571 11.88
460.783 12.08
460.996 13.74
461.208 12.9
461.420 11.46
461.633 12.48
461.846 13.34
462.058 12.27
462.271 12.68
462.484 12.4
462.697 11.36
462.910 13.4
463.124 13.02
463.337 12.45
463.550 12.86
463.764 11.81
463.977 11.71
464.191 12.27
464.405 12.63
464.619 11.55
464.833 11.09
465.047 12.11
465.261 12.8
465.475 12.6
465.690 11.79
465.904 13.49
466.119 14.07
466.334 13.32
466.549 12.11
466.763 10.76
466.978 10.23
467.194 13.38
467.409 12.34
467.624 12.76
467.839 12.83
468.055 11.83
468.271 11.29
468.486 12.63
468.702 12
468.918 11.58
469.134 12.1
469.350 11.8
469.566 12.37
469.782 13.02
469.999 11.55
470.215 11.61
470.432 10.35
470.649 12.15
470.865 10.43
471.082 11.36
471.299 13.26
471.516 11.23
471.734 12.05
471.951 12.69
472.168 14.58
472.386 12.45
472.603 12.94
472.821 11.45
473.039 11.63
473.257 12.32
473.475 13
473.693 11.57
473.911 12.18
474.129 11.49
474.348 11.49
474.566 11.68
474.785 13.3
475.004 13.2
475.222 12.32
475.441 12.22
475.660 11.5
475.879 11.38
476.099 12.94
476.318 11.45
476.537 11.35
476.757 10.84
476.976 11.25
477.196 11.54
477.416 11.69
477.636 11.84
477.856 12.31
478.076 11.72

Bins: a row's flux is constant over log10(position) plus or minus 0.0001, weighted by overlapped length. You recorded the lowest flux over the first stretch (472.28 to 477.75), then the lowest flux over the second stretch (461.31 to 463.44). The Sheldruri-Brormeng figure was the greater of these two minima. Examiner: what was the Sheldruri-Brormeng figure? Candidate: 11.4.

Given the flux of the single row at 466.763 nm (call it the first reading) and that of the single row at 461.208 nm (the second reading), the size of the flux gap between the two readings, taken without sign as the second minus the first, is 2.1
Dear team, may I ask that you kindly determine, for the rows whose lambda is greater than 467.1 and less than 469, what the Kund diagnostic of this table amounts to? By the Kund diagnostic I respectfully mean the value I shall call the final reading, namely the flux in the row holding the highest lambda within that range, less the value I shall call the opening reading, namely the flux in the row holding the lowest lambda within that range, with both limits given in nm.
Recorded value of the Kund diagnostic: -1.8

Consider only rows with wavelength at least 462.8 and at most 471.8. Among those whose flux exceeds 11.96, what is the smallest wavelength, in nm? 462.910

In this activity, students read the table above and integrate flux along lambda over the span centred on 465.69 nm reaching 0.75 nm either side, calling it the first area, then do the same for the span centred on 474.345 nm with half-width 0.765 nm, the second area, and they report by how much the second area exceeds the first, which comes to -0.8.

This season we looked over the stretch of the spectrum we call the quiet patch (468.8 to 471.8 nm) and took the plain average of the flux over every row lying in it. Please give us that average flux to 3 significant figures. 11.8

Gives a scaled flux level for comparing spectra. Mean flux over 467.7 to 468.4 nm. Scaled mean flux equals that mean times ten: 120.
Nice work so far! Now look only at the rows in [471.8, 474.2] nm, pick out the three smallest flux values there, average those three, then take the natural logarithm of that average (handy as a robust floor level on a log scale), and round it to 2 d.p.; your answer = 2.44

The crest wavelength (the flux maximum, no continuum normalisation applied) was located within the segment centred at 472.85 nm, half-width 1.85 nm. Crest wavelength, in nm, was 472.168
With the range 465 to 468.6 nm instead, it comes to 466.119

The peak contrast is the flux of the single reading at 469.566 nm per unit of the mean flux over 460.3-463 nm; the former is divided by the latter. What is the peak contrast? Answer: 1.00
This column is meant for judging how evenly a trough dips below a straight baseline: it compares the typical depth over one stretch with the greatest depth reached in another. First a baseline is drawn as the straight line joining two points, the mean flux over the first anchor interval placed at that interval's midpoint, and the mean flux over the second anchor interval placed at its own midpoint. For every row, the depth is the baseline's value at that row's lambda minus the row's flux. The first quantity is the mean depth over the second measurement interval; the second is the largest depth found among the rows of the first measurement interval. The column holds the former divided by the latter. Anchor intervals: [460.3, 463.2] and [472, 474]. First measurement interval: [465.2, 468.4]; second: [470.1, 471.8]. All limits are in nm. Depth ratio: 0.41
